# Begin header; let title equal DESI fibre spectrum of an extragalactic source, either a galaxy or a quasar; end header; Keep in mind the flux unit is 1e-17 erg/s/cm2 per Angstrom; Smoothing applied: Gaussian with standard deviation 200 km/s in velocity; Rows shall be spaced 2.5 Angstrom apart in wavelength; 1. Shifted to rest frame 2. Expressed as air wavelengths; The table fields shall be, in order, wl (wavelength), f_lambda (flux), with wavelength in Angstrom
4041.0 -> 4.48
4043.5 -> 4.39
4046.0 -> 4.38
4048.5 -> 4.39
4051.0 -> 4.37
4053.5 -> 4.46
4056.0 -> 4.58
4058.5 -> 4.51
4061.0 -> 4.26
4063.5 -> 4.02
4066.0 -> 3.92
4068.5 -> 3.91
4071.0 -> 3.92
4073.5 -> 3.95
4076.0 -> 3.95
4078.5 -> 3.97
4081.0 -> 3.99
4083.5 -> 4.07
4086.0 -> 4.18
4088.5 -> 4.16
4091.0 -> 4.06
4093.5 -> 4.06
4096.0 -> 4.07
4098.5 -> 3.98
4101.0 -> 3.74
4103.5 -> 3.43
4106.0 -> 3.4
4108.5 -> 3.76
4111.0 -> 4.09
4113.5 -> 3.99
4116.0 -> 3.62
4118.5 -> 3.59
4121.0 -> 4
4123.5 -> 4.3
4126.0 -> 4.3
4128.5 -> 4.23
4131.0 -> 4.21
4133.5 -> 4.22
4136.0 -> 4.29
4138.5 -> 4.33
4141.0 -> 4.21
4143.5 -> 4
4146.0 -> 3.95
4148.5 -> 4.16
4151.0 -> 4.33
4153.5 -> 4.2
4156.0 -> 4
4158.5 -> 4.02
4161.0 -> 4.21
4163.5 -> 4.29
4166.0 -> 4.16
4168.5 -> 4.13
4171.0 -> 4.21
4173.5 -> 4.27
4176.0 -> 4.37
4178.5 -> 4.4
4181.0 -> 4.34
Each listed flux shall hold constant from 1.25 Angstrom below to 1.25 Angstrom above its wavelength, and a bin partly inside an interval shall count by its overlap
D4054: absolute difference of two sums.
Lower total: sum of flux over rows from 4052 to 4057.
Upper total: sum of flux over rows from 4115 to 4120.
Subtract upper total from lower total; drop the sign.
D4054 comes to 1.8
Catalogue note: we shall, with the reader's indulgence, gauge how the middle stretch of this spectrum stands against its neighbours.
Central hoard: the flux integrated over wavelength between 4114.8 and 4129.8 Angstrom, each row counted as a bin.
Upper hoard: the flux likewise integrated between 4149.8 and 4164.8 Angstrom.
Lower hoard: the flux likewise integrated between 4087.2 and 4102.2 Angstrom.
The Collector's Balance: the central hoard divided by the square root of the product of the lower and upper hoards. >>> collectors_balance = 0.98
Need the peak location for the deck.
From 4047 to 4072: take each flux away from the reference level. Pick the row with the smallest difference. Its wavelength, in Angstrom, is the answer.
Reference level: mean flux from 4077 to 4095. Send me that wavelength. 4056.0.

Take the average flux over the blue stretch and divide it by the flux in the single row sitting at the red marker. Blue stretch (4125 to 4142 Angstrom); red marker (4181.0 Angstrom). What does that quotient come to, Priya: 0.98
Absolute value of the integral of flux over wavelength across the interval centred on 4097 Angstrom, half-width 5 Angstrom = 40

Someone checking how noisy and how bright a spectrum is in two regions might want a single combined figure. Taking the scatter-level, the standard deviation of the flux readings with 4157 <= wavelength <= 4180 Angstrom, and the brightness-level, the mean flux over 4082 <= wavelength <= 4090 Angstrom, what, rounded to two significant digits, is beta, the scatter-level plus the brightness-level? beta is 4.2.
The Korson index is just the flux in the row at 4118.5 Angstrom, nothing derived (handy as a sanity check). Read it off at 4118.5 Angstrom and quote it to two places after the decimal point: 3.59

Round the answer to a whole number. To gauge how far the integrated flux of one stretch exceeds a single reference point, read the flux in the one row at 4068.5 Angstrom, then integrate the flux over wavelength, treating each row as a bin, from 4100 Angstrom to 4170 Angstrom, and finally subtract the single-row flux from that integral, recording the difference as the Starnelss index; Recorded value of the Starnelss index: 279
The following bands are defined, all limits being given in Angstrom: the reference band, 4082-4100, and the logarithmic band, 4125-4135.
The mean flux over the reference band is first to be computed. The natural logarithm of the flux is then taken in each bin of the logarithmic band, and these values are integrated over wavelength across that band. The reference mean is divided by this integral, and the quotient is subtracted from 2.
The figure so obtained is 1.72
